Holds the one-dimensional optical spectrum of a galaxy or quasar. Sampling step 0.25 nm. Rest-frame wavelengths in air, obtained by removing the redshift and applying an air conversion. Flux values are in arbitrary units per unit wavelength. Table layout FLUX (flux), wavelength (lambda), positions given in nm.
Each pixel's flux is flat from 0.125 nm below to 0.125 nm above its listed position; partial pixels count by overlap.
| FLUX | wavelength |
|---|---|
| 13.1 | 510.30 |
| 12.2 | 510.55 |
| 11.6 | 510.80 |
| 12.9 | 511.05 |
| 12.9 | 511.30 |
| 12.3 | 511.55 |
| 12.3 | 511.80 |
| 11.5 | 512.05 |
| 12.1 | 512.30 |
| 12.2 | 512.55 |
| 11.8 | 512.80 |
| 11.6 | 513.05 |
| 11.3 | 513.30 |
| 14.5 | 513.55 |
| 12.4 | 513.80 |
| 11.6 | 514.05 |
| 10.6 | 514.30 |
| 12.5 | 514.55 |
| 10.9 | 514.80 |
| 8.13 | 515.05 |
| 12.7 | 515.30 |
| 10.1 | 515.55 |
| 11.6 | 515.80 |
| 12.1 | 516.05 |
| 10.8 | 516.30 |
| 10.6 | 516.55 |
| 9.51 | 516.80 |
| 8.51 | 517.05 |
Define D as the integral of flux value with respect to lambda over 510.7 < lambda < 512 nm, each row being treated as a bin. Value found 16.1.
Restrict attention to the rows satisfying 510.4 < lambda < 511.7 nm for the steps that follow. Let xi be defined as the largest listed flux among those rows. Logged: 12.9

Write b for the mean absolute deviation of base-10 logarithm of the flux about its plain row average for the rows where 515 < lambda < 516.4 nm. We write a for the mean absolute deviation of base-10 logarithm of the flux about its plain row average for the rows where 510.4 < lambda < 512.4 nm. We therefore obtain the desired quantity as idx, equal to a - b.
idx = -0.037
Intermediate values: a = 0.013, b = 0.05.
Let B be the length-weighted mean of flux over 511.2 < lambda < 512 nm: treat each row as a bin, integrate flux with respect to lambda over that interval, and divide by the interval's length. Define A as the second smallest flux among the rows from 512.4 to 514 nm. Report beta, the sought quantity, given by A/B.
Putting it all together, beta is 0.94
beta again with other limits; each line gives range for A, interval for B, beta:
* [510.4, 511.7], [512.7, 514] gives 0.99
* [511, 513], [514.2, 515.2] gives 1.11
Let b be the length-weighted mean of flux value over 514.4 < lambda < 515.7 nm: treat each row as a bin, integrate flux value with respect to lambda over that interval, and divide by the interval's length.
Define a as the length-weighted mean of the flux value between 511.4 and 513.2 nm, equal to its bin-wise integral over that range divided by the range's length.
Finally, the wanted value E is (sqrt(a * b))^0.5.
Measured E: 3.38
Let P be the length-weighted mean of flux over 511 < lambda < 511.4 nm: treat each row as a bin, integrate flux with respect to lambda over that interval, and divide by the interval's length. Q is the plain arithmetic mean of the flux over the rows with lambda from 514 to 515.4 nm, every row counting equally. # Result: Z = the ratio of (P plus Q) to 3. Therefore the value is 7.99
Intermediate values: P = 12.9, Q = 11.1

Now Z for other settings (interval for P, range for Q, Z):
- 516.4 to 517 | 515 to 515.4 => 6.77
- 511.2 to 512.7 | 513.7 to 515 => 7.93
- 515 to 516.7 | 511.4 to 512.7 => 7.68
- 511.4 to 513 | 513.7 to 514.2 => 8.01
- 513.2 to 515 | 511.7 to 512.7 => 7.95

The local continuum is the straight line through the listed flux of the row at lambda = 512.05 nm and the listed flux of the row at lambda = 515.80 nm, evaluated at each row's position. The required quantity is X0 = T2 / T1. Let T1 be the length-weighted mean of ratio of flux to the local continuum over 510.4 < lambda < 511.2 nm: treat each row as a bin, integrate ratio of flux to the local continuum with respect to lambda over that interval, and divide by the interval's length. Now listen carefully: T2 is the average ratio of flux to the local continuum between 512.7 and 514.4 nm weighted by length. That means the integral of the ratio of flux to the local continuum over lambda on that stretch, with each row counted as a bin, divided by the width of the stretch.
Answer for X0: 0.97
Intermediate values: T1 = 1.07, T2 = 1.04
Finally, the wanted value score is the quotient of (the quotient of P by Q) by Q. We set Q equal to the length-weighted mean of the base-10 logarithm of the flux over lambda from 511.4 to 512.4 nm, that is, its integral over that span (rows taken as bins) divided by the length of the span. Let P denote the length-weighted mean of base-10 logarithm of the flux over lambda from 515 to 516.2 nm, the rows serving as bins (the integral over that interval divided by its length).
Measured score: 0.89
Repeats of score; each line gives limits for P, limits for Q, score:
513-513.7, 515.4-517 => 1.04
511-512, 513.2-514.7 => 0.94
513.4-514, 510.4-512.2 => 0.94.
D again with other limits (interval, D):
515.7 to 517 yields 14.0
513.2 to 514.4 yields 14.6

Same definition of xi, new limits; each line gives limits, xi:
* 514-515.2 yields 12.5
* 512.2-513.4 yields 12.2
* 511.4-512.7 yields 12.3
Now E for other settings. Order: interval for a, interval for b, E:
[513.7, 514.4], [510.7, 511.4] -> 3.46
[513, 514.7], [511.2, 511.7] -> 3.51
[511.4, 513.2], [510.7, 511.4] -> 3.50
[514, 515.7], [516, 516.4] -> 3.34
